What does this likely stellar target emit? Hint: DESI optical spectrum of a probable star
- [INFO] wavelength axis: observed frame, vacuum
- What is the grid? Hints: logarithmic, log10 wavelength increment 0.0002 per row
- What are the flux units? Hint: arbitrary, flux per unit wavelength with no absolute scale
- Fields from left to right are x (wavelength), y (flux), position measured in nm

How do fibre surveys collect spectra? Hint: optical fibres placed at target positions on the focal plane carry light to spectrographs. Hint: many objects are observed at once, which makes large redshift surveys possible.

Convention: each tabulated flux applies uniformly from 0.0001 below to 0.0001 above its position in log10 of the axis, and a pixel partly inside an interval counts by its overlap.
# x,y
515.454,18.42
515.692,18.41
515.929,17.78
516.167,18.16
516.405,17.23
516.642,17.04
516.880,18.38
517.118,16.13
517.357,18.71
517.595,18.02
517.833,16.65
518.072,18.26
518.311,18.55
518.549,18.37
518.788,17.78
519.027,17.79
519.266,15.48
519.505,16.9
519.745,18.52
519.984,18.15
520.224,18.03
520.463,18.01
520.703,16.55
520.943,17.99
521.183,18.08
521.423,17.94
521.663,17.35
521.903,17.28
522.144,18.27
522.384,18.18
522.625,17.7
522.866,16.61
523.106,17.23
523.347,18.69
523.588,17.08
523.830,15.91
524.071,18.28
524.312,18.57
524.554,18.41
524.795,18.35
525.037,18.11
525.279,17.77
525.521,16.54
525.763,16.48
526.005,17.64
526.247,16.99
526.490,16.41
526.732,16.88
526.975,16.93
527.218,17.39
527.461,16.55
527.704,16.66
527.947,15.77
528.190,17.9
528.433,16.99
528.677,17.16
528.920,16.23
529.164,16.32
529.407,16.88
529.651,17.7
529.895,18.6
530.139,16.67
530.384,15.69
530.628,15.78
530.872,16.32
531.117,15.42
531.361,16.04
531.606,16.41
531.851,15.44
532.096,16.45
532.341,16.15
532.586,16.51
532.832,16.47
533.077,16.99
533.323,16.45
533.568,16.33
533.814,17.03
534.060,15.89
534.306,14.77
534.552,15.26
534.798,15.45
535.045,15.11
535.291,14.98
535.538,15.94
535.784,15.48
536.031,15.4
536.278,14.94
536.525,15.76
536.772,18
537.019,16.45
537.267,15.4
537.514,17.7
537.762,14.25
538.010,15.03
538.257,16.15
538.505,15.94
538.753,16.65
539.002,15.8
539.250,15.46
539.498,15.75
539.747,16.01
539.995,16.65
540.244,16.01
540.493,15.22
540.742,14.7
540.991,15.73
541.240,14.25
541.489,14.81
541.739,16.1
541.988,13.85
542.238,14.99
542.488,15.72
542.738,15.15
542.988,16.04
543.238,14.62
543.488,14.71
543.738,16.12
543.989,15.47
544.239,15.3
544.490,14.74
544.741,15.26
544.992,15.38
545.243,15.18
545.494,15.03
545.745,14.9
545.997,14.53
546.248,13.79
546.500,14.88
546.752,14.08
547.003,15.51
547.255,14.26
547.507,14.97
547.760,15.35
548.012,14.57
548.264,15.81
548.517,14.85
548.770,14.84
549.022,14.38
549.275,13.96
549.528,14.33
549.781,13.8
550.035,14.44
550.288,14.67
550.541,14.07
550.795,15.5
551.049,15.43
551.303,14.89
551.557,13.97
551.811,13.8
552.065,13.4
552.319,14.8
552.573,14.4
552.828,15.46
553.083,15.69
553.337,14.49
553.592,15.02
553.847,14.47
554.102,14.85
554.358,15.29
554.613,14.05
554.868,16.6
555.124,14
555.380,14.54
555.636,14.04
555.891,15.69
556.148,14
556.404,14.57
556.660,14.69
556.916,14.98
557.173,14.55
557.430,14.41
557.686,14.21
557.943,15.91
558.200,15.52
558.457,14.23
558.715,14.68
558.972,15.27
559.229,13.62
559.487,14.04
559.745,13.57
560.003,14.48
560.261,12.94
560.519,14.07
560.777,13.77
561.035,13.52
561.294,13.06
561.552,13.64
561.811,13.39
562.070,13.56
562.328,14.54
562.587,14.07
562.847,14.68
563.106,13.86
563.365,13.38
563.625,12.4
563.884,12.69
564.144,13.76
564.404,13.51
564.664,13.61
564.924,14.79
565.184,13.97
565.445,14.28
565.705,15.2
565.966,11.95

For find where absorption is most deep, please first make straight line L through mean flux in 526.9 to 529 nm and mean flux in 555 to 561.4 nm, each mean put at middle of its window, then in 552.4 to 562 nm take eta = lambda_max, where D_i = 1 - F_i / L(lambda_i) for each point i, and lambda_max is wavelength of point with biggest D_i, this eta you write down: 560.261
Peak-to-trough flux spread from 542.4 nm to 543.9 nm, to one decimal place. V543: 1.5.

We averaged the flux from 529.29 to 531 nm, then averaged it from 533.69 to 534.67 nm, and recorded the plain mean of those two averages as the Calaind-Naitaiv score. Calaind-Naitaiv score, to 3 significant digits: 16.3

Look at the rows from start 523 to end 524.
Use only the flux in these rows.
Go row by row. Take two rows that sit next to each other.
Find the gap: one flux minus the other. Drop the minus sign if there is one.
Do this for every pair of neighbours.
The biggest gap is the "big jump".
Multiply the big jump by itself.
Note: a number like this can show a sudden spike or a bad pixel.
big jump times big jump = 2.6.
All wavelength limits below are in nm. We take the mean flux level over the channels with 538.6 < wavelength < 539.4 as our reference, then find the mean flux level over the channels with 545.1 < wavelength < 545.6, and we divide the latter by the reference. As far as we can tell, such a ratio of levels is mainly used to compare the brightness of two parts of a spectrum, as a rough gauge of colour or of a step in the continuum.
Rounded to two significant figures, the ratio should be 0.95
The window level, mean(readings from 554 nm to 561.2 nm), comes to 14.5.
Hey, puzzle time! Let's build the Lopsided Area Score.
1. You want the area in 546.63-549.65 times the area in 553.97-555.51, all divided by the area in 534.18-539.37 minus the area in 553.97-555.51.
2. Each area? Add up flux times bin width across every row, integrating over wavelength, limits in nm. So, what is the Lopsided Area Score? 17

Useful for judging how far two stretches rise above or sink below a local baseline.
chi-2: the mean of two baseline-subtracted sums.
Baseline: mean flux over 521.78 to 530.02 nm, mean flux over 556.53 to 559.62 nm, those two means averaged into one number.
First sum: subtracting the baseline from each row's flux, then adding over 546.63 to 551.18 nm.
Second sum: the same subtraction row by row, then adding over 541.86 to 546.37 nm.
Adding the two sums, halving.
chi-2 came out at -20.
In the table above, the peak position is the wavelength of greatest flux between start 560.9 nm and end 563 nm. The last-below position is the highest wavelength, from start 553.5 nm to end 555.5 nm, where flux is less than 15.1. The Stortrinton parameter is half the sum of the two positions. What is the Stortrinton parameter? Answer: 559.11 nm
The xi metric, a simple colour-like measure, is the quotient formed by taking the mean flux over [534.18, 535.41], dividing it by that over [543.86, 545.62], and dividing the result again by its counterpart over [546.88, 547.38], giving 0.067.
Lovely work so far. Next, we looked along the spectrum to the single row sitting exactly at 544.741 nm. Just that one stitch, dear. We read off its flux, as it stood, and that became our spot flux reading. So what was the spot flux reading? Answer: 15.26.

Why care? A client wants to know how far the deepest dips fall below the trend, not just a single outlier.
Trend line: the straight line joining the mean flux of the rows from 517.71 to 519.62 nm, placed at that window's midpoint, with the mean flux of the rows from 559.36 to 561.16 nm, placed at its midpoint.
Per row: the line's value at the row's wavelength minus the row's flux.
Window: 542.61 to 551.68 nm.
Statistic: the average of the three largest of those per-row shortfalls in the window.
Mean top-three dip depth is 1.0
